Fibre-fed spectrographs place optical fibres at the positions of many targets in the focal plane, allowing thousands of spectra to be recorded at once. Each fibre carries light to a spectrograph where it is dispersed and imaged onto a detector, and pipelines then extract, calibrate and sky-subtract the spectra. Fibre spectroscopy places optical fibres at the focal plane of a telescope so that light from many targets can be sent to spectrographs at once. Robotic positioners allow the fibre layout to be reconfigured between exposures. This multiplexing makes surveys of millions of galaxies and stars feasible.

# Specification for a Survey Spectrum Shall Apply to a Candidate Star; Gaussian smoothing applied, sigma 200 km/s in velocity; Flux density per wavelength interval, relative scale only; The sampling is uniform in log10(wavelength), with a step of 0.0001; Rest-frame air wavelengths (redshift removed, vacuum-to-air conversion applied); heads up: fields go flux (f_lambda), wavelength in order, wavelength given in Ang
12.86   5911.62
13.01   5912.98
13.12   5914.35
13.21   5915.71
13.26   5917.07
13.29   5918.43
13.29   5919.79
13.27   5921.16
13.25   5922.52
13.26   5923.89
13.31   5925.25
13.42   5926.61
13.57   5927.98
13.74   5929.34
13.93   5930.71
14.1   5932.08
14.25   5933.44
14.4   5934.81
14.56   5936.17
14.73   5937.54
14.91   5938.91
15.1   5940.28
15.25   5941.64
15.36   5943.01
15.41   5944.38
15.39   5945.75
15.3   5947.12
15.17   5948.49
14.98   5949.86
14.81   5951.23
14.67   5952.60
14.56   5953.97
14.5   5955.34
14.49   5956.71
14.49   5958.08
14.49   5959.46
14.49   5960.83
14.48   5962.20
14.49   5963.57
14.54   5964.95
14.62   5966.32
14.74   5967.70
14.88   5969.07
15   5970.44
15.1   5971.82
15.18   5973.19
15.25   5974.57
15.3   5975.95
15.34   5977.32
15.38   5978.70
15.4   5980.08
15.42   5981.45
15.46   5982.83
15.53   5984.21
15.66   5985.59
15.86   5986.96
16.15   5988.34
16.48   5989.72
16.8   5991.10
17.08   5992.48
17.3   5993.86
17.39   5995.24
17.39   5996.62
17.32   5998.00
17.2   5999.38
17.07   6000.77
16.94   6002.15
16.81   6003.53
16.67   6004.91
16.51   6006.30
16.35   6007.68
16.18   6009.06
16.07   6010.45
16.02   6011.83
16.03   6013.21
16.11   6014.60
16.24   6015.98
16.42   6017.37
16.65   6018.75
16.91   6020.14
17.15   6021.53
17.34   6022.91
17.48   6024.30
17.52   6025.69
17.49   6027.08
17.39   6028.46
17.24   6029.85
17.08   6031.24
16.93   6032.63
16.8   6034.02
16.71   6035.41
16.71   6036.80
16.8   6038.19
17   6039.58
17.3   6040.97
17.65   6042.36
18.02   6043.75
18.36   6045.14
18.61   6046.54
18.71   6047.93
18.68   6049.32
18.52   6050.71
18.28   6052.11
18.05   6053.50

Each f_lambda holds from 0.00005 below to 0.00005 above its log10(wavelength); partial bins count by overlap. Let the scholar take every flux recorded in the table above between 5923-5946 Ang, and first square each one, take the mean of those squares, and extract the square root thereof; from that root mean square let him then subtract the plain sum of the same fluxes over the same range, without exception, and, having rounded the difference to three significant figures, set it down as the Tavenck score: -230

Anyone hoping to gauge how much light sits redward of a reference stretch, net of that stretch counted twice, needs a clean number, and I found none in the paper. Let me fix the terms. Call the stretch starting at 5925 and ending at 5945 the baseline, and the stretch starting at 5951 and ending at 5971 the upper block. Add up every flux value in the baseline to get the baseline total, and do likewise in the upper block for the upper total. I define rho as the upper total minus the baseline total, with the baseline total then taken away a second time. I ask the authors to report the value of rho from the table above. -213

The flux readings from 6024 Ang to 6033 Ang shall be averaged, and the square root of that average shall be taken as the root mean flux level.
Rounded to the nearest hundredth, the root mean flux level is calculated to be 4.16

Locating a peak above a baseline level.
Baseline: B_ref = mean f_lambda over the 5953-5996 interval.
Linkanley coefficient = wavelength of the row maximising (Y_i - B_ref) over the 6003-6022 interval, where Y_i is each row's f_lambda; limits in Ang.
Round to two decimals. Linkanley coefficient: 6021.53 Ang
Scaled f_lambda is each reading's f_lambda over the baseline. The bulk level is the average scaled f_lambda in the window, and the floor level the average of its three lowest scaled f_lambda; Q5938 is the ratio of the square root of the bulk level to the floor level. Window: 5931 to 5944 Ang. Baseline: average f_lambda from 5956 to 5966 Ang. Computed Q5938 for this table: 1.03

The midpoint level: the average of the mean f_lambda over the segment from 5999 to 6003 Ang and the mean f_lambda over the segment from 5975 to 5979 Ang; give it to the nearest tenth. 16.2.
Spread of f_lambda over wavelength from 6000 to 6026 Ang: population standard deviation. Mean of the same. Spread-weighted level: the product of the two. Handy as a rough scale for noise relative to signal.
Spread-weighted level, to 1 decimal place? 8.1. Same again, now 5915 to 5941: 8.7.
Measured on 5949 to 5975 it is 3.8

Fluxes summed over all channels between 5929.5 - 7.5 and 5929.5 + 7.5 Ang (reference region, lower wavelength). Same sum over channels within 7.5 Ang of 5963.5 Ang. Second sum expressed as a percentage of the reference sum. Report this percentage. 106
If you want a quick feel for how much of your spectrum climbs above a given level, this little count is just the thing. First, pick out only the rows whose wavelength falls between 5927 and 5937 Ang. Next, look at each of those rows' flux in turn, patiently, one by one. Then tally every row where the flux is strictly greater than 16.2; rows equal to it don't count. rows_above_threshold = 0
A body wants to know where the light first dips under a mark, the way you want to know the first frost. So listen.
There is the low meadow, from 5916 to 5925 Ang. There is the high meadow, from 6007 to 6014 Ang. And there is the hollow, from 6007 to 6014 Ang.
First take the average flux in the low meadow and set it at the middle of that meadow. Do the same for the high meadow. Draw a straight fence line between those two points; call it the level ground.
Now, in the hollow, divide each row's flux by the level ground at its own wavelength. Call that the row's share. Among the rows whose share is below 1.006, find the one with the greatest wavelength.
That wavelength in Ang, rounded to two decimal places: 6013.21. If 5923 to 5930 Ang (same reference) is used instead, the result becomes 5927.98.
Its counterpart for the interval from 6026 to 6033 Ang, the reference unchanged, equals 6032.63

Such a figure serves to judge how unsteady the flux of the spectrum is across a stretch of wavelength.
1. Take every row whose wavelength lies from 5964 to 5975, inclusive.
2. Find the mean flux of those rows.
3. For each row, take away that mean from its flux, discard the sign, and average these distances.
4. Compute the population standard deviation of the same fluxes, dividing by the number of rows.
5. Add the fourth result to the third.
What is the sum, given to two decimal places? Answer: 0.46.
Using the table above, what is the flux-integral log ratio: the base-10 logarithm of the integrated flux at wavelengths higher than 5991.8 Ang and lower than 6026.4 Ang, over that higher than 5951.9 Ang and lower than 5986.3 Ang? 0.054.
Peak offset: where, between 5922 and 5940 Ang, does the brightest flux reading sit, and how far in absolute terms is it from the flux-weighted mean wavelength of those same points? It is 8.0 Ang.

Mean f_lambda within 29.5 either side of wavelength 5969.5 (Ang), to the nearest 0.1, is 15.4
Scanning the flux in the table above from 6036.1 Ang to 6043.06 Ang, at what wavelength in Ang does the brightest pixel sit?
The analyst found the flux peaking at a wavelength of 6042.36 Ang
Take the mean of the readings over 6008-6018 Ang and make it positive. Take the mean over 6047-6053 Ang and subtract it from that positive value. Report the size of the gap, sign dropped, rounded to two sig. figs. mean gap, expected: 2.4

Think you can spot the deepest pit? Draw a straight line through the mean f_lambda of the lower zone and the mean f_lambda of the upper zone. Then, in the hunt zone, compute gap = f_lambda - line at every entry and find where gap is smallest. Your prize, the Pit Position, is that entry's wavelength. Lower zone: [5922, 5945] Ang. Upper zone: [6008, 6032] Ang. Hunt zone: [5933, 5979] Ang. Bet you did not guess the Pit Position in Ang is 5963.57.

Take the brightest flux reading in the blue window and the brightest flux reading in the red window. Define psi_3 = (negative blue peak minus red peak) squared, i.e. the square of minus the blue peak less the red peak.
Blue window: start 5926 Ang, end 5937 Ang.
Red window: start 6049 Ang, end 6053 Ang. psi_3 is 1105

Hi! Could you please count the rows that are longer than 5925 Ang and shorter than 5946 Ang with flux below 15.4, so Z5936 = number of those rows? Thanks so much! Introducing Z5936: 15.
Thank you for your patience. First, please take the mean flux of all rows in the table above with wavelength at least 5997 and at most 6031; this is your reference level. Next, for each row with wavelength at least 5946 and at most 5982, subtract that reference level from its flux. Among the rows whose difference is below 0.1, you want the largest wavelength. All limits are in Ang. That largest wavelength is 5981.45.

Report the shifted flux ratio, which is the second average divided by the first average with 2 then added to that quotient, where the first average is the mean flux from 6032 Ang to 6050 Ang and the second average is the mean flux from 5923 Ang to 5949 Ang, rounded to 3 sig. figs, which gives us 2.82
